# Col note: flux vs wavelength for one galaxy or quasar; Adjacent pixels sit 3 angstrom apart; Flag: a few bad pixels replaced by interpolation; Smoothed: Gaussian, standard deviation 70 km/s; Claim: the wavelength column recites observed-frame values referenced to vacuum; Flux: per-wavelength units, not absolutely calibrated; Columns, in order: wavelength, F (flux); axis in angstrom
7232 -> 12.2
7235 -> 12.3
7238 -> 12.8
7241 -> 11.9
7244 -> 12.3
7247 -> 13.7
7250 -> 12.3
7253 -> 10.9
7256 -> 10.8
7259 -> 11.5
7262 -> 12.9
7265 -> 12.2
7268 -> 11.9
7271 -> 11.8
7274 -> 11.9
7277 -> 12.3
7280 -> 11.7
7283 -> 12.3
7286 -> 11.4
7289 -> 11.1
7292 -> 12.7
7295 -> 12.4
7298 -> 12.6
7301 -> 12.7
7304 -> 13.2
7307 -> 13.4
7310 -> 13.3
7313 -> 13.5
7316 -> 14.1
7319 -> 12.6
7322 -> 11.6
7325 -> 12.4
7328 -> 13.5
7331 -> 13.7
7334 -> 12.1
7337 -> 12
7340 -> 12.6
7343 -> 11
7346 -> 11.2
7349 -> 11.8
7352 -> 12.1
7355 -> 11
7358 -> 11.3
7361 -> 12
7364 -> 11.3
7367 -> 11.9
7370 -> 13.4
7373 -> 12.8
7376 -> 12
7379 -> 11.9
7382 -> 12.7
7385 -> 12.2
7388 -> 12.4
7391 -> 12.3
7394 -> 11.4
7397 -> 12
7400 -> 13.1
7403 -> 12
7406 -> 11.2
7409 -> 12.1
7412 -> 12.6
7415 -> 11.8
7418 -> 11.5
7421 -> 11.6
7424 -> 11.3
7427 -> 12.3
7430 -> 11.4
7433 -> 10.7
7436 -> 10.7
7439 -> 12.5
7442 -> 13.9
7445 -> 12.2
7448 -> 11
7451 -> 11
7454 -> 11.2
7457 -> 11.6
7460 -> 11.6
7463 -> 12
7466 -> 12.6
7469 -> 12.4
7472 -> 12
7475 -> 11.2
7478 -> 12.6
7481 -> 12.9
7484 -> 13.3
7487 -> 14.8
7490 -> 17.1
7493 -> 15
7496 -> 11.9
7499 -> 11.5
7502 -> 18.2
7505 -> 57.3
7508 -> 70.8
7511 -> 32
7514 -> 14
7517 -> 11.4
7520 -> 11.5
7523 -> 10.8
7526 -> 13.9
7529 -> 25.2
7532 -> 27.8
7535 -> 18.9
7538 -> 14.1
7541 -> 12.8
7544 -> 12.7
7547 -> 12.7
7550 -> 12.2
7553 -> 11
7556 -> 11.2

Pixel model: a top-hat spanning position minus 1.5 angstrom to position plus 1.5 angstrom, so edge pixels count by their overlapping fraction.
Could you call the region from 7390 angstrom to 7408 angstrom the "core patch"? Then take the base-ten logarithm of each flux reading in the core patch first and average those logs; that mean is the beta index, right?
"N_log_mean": 1.08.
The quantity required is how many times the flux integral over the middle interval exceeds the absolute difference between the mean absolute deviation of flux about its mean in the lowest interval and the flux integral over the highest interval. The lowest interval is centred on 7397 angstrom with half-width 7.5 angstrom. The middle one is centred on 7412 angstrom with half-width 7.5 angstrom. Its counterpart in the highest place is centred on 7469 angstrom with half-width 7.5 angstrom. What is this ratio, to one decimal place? 1.0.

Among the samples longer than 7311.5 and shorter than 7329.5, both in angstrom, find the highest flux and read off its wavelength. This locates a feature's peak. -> 7316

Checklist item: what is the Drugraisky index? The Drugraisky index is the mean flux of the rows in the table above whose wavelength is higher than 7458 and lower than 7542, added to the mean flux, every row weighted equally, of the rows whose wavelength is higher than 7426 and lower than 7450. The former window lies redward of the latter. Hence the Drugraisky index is 30.4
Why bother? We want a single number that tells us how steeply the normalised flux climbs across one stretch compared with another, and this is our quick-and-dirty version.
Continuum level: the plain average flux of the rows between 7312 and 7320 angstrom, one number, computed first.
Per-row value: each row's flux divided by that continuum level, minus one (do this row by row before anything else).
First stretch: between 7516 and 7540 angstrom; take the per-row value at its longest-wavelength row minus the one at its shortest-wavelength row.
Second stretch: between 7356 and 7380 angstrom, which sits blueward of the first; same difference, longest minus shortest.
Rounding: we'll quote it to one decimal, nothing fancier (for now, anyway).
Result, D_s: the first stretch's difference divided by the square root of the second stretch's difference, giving 1.0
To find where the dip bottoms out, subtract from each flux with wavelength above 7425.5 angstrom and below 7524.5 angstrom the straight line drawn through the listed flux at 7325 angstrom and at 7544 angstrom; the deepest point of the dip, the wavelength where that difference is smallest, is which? 7523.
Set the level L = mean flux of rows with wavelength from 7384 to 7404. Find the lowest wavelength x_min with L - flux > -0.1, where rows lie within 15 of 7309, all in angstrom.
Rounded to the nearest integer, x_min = 7322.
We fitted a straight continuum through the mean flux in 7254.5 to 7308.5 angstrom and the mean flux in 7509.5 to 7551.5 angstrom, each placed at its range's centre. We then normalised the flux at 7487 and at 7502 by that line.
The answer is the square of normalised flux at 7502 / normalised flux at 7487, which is 1.5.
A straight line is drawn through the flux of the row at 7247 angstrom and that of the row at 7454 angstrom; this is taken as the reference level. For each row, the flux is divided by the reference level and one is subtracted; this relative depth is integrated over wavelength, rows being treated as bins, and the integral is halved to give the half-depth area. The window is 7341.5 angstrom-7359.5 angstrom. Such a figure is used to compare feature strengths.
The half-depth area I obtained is -0.8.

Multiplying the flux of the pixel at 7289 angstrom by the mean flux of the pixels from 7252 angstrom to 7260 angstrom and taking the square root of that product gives 11.1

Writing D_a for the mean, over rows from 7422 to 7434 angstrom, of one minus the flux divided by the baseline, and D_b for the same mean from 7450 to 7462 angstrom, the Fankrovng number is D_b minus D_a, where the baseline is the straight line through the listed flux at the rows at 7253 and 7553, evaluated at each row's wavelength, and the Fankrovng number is 0.01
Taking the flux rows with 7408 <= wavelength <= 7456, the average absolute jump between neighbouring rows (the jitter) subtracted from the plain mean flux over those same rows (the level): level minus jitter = 11.0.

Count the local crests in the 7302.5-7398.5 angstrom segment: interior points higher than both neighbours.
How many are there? 9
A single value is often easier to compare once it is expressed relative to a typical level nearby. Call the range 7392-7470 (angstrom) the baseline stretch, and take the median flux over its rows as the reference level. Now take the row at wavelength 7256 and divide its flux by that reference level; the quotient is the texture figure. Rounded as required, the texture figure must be 0.92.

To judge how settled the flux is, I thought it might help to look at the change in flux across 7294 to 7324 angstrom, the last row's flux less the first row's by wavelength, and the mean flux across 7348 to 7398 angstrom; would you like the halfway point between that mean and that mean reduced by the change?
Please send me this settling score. 12.4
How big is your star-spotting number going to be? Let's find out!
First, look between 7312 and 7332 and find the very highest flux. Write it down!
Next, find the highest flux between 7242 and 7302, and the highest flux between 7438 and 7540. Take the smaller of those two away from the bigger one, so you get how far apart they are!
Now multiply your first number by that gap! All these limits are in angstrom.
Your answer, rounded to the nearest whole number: 805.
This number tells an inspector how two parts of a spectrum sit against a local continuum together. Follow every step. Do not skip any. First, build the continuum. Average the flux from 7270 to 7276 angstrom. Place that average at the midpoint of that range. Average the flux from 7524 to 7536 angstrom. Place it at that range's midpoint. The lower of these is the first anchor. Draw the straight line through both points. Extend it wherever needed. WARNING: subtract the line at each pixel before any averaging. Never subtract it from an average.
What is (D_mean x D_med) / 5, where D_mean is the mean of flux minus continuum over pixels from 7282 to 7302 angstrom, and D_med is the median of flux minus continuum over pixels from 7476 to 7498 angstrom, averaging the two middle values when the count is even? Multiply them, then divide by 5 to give 0.52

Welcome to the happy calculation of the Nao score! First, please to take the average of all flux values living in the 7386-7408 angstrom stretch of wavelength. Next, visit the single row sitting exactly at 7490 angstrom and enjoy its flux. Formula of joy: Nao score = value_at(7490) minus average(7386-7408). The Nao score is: 5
